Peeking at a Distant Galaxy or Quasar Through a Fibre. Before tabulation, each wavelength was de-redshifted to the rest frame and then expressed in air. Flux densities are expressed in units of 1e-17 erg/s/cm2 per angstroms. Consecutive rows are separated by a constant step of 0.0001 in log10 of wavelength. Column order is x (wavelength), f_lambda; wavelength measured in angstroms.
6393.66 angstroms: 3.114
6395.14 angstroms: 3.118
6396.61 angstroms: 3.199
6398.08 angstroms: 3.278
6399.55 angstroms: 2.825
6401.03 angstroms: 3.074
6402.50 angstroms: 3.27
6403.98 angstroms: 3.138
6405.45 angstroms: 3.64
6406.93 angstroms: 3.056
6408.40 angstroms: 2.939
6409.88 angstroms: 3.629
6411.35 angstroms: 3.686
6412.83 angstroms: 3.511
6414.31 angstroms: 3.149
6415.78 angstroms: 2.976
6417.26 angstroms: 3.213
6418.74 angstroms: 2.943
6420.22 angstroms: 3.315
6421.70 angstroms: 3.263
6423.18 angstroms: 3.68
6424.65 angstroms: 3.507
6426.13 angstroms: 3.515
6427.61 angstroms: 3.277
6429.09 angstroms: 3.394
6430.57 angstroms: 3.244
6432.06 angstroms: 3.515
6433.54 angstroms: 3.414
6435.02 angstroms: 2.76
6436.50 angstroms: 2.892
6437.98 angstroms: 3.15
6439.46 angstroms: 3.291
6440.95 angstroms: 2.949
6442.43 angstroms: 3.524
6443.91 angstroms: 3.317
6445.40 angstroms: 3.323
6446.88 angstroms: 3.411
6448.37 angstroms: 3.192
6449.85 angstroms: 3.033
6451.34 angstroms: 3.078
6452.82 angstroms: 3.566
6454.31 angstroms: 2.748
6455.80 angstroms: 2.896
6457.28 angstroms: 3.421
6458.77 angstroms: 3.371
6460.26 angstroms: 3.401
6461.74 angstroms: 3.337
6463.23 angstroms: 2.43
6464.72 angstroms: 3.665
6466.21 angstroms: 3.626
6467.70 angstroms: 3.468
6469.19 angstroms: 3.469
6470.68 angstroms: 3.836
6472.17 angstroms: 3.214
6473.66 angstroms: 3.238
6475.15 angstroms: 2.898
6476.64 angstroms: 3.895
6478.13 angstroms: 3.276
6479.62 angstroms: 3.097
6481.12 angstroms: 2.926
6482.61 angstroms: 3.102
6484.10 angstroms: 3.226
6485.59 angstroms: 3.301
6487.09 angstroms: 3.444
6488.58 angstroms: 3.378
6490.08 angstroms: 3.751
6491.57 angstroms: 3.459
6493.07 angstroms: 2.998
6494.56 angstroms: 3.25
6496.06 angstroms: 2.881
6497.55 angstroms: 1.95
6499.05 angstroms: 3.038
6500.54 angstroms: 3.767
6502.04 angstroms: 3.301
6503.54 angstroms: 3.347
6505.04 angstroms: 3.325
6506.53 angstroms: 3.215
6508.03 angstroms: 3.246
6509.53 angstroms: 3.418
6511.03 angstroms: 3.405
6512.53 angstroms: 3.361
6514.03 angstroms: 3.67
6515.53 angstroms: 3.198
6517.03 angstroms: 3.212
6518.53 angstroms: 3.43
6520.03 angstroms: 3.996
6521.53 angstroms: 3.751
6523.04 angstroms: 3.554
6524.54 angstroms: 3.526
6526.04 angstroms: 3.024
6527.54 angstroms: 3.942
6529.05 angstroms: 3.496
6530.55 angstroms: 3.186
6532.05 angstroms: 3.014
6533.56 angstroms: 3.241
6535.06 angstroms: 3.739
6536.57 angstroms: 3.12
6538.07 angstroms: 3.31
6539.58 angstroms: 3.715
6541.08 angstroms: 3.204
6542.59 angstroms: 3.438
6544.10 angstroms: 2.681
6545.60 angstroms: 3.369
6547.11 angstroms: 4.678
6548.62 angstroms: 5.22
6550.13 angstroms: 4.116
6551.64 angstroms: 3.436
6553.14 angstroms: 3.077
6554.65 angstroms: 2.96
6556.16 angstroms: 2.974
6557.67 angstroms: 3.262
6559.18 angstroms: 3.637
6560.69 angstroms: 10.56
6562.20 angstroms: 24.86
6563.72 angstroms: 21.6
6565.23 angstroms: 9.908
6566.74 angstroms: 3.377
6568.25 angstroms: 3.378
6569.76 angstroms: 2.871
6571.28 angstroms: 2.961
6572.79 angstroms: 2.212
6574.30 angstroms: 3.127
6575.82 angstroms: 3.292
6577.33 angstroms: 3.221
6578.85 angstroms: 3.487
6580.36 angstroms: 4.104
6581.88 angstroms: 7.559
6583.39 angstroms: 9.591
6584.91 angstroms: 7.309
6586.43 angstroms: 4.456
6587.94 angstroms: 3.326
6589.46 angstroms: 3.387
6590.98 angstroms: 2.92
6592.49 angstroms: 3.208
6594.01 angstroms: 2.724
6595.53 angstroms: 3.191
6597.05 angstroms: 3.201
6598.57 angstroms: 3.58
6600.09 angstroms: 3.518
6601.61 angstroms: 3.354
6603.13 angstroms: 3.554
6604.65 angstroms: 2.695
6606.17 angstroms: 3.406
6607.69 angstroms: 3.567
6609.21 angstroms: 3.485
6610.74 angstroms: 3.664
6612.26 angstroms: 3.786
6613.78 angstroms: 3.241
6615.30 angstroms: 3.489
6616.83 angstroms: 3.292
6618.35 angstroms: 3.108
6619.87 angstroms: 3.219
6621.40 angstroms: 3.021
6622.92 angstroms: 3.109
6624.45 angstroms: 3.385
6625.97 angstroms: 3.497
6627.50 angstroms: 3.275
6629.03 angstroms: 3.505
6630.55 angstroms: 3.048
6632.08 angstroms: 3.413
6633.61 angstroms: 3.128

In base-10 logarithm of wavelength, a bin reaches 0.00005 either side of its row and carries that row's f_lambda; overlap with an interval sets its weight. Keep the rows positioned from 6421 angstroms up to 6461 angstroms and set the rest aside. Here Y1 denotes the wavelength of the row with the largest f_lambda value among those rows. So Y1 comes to 6423.18 angstroms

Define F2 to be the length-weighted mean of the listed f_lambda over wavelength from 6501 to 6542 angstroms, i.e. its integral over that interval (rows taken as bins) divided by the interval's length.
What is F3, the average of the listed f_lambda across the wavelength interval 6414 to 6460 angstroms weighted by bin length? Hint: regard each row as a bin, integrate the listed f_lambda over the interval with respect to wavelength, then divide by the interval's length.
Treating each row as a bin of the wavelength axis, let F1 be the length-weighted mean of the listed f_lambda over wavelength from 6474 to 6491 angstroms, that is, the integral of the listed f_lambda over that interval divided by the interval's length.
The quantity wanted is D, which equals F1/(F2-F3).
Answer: 20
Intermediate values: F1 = 3.3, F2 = 3.4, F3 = 3.24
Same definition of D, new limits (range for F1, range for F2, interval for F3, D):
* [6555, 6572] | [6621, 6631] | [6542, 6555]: -20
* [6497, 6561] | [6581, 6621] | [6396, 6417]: 5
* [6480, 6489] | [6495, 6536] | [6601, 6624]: 455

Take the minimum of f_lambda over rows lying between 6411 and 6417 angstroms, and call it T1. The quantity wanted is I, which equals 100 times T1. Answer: 298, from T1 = 2.976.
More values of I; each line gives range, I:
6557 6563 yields 326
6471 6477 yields 290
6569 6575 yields 221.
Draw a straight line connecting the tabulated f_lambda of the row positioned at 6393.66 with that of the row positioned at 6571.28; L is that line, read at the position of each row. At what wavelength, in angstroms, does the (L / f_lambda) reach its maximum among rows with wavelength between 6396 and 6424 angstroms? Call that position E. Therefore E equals 6399.55 angstroms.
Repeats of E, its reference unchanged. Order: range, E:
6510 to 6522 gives 6515.53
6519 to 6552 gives 6544.10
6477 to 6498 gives 6497.55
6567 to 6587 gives 6572.79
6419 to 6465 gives 6463.23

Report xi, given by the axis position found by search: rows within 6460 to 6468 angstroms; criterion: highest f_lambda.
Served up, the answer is 6464.72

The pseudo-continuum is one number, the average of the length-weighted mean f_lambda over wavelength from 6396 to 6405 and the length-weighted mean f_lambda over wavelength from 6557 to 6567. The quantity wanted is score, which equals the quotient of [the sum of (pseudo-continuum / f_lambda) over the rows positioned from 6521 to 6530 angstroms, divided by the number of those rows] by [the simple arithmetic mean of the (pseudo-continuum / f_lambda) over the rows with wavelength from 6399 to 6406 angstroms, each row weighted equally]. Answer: 0.90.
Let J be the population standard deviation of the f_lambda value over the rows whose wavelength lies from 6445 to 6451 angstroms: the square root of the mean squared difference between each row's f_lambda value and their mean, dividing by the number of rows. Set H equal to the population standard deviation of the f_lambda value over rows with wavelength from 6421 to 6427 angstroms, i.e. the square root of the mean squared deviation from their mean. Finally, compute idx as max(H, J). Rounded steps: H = 0.15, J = 0.14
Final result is 0.15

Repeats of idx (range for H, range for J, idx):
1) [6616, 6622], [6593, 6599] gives 0.30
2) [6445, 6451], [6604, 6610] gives 0.35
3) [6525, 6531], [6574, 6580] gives 0.35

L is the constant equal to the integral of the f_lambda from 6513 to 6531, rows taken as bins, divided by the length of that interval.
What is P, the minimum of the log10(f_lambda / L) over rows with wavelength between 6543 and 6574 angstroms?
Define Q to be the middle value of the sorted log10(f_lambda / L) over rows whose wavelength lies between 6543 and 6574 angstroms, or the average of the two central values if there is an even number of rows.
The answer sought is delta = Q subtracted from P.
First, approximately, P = -0.20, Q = -0.016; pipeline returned -0.18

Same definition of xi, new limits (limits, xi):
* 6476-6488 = 6476.64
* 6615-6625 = 6615.30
